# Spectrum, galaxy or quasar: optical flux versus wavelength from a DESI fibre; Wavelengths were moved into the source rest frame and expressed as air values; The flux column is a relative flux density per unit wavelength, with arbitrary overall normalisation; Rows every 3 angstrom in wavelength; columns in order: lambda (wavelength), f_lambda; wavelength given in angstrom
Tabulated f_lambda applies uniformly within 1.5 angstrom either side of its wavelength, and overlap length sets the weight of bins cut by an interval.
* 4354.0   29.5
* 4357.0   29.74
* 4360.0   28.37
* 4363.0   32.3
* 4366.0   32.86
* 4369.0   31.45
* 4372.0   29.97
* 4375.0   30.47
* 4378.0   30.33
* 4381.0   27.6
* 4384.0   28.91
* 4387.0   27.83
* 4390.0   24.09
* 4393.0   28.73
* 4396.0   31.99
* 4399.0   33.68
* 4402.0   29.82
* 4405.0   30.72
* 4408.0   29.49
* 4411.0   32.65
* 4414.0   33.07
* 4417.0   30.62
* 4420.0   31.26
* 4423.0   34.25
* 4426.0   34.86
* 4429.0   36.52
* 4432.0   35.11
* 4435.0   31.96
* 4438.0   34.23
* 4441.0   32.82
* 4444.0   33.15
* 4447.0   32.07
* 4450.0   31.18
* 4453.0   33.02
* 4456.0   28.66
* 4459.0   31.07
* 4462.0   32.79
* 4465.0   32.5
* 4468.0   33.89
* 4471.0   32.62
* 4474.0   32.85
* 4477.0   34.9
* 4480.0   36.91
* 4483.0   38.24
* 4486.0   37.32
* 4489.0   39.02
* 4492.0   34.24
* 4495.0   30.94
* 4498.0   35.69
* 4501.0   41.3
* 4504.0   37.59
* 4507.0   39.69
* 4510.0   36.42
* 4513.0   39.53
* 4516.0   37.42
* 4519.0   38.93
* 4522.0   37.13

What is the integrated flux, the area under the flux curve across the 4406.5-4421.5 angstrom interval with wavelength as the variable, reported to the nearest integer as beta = 471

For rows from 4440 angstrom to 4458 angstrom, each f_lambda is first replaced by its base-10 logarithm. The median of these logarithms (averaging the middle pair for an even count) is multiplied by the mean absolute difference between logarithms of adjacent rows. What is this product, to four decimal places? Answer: 0.0355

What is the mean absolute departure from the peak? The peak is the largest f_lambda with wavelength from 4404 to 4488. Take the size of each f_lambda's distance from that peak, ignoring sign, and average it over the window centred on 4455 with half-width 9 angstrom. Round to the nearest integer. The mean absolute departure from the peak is 7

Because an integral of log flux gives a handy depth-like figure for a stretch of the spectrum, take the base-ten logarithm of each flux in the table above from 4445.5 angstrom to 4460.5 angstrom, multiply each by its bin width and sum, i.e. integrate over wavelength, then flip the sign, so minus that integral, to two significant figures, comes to -22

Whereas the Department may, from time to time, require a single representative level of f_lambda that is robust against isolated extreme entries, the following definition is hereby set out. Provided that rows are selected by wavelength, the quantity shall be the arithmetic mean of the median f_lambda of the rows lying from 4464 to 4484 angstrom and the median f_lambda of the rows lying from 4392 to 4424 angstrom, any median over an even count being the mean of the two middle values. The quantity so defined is 32.6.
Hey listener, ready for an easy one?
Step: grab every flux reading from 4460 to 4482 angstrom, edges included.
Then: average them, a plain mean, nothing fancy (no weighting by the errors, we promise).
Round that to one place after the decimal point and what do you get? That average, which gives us 33.8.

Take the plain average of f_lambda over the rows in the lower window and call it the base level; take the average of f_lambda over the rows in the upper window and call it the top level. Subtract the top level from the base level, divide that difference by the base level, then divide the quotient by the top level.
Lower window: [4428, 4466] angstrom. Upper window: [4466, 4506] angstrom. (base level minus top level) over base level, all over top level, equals -0.0027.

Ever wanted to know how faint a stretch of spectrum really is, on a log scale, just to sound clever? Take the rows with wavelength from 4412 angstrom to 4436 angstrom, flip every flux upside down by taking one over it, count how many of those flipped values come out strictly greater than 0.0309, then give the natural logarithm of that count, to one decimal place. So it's 1.1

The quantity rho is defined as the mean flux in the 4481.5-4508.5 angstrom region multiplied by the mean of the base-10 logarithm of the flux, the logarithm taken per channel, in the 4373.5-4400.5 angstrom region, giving 54.4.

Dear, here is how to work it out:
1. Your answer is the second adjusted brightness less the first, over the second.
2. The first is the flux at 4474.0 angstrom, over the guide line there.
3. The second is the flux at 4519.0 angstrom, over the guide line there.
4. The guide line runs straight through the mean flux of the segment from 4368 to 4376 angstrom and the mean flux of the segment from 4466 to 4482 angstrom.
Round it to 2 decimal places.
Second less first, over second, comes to 0.12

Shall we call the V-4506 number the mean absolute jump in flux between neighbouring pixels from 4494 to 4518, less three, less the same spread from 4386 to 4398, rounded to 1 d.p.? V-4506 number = -3.4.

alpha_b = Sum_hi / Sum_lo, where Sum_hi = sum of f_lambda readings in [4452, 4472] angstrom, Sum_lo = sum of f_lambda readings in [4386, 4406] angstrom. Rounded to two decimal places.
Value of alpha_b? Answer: 1.09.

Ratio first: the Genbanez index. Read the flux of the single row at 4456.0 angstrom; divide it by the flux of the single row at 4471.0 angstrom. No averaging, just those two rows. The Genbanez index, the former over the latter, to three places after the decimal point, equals 0.879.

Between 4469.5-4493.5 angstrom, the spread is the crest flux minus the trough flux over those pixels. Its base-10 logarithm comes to 0.81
